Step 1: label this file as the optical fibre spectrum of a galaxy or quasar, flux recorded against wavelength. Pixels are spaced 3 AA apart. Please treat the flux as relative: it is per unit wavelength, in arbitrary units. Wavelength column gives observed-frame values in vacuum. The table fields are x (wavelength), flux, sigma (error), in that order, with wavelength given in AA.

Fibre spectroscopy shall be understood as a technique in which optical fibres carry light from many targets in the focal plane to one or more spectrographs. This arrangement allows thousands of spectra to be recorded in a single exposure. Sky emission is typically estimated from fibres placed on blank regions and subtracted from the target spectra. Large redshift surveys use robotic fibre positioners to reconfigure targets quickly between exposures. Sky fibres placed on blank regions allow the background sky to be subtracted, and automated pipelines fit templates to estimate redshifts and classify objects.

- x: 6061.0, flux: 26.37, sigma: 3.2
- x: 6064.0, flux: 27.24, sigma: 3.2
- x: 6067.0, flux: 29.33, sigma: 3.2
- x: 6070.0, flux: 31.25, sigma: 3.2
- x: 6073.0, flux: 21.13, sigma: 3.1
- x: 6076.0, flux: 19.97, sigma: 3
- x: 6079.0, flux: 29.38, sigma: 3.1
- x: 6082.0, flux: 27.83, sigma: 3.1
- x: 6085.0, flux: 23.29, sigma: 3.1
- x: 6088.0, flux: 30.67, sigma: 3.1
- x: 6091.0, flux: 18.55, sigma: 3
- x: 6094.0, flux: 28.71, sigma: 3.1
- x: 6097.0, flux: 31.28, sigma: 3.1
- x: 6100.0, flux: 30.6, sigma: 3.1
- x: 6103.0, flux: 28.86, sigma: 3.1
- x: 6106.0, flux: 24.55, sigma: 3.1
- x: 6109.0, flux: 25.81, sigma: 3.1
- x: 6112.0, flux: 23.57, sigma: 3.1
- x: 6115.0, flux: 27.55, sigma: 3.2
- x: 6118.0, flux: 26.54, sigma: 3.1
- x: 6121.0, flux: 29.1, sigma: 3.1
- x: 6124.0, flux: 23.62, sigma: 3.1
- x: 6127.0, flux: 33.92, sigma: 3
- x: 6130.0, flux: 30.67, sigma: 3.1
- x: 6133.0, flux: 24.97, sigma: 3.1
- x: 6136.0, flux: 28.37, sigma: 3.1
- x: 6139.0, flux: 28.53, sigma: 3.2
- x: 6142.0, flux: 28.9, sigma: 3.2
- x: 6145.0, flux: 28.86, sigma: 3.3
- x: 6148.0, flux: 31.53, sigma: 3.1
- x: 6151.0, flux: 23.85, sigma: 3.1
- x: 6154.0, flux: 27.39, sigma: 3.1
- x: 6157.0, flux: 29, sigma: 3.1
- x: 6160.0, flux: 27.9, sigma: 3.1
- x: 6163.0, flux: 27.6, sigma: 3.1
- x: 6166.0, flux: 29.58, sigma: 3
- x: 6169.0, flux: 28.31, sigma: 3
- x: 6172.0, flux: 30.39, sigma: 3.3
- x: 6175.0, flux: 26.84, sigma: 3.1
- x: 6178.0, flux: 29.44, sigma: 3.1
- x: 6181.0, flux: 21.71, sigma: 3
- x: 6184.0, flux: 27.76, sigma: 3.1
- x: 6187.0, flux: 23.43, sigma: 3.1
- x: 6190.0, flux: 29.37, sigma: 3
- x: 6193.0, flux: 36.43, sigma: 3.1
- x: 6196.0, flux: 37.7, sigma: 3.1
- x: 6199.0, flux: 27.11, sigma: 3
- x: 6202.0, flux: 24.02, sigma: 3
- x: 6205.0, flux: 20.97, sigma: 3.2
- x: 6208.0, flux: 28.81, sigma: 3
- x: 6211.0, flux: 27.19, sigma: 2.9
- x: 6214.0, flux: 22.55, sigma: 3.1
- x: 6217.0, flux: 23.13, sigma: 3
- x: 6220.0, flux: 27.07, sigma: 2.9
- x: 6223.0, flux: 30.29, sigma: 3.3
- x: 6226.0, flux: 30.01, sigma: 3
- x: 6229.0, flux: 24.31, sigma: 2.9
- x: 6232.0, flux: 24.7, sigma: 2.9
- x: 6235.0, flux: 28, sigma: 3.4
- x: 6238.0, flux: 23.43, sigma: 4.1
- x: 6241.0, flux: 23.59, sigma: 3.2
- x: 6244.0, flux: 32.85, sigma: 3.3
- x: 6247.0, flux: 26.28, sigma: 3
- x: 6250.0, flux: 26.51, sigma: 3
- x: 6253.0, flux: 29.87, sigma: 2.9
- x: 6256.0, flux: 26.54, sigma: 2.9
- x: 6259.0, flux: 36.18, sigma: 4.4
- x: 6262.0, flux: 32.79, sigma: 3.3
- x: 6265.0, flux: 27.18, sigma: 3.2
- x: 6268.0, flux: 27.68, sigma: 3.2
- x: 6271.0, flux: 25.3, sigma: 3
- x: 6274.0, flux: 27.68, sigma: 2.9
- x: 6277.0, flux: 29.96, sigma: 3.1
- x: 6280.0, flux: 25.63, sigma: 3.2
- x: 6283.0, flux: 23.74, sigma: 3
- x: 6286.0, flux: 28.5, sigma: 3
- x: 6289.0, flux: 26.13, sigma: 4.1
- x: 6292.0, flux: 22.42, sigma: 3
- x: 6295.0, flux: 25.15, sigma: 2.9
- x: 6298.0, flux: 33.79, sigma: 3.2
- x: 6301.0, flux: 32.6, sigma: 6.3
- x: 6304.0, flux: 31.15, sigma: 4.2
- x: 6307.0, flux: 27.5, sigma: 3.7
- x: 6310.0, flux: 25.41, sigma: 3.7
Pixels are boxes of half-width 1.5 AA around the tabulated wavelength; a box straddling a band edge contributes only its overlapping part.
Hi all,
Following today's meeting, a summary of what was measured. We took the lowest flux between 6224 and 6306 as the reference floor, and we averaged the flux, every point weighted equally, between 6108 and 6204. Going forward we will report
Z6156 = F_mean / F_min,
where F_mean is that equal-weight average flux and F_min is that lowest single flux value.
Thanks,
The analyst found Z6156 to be 1.25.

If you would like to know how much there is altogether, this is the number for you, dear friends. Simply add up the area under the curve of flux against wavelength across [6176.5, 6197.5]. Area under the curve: 618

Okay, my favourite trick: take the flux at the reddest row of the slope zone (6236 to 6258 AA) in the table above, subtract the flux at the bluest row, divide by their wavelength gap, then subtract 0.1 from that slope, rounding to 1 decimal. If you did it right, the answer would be 0.1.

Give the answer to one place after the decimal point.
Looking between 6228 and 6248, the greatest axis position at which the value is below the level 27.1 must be 6247.0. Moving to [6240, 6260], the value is 6256.0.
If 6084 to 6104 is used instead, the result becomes 6091.0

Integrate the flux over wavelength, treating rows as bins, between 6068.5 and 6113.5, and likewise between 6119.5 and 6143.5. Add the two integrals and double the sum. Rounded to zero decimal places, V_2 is 3741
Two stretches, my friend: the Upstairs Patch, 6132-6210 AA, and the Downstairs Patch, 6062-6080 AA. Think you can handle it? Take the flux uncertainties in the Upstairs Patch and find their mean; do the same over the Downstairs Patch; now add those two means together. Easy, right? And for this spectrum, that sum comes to 6.23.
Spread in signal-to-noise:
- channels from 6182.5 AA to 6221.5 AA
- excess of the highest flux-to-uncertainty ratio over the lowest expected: 5.6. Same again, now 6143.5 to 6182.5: 2.9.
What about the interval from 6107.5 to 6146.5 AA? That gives 3.7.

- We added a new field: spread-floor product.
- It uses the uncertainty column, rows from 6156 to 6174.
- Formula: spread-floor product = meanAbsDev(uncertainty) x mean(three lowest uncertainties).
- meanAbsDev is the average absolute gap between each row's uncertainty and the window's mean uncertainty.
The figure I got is 0.20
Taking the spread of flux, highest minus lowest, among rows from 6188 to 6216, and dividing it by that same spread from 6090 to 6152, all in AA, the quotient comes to 1.1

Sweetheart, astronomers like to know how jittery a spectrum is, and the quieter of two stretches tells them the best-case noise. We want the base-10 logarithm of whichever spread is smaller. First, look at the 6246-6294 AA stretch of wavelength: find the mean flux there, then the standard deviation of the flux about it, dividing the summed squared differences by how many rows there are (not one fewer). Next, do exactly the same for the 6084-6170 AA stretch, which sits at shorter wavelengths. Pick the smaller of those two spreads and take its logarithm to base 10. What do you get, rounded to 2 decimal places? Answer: 0.49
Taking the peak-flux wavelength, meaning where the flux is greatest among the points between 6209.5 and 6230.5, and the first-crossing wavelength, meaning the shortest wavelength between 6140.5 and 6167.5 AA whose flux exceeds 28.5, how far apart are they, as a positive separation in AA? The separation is 81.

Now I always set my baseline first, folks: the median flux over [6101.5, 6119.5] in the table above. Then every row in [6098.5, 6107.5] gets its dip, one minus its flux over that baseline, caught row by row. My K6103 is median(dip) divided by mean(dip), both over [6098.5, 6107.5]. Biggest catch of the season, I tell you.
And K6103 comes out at 1.5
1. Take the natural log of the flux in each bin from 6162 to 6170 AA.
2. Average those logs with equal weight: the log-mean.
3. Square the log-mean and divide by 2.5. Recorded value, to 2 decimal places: 4.49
